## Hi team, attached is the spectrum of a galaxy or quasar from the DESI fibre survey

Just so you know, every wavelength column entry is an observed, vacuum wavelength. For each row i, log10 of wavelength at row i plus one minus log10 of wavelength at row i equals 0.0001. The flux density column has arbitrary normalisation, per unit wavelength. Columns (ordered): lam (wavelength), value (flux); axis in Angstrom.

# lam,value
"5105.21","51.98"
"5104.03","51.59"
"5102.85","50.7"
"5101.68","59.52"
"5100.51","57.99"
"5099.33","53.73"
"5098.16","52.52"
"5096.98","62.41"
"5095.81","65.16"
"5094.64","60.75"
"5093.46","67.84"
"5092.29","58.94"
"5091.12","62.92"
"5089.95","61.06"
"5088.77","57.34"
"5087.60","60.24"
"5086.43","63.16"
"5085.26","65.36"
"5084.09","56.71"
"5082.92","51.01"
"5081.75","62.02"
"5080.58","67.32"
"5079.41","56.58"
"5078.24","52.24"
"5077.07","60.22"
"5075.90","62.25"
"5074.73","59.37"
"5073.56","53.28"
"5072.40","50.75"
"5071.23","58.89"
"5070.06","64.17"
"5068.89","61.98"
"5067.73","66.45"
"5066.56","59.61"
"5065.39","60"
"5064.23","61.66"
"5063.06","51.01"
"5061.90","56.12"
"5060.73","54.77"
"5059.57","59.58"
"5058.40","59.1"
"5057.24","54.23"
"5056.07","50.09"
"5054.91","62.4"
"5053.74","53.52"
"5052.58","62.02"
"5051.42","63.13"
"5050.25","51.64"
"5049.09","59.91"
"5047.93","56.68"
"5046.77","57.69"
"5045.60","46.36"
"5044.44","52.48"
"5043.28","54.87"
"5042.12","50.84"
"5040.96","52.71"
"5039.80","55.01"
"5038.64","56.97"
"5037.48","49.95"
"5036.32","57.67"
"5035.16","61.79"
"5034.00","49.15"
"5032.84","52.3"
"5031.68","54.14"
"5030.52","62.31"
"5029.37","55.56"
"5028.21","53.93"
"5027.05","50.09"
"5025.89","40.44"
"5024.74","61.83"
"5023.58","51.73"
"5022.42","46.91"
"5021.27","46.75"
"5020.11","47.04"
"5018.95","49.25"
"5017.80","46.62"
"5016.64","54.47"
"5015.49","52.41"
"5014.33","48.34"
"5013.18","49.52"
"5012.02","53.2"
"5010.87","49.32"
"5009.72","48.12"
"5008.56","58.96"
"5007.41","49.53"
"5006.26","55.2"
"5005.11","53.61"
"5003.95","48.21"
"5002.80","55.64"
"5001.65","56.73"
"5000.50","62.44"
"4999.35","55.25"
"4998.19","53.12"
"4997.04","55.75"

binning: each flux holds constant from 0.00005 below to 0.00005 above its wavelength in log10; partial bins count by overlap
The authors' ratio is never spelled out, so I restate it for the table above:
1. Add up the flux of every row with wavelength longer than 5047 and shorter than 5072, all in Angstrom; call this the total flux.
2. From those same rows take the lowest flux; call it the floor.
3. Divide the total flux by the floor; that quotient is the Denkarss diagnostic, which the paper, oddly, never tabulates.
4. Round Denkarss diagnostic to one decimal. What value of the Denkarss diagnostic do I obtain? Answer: 24.5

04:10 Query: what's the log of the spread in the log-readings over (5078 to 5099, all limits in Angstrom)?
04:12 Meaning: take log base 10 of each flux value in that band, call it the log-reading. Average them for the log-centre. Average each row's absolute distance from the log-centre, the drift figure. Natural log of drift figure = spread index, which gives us -3.52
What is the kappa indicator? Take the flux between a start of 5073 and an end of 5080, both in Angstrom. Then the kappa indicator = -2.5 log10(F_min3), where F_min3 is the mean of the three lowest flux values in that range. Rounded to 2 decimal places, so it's -4.33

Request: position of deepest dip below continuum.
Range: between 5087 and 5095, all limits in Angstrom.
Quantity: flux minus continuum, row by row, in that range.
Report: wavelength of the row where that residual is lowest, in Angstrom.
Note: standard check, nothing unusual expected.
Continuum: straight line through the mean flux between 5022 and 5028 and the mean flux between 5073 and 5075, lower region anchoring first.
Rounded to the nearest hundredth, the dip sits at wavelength 5088.77 Angstrom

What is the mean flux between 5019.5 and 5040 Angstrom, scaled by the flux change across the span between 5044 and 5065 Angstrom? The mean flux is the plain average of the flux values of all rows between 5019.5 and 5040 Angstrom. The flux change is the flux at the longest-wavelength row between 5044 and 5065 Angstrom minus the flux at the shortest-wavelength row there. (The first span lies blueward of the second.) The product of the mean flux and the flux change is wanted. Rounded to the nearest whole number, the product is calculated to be 486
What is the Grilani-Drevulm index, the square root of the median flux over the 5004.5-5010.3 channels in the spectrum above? 7.32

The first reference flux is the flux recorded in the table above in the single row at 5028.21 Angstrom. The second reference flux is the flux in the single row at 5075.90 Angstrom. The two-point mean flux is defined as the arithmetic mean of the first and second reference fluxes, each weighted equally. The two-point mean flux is 58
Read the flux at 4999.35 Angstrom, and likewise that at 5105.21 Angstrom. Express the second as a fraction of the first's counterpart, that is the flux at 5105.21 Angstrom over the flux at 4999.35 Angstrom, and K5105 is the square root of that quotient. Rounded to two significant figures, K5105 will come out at 0.97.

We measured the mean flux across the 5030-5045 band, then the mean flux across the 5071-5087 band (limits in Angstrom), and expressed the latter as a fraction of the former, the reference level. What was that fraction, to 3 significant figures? 1.07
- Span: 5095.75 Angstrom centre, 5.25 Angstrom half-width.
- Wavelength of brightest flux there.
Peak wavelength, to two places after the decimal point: 5093.46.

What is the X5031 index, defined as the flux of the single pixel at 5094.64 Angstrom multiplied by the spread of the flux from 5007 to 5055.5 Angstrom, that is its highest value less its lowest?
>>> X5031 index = 1378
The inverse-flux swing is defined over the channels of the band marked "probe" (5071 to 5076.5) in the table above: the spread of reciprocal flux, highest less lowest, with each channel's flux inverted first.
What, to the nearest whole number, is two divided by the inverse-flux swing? 549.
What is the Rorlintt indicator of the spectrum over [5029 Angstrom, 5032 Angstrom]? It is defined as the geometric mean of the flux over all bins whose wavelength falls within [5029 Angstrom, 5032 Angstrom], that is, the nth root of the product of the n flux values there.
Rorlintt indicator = 57.2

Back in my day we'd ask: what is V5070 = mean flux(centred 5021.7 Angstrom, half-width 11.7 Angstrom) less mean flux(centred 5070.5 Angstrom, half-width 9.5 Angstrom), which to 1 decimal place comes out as -7.1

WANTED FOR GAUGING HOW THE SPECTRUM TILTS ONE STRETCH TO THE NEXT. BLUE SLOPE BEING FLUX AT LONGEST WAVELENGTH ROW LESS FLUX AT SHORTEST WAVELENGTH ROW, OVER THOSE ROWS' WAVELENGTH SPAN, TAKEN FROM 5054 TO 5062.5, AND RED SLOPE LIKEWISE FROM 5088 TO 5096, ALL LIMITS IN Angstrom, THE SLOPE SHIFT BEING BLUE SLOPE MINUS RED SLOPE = -2.01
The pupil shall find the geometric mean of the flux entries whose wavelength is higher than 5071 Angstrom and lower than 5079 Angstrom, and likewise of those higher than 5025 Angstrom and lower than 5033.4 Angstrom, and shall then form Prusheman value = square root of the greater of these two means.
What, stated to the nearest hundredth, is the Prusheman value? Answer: 7.52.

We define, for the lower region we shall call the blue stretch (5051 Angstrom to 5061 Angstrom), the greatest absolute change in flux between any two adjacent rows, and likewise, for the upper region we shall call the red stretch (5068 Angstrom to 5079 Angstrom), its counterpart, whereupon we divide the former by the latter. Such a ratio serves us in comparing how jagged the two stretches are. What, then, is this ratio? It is 1.5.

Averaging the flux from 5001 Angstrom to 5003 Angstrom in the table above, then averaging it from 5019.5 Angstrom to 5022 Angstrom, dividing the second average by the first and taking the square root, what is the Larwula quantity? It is 0.91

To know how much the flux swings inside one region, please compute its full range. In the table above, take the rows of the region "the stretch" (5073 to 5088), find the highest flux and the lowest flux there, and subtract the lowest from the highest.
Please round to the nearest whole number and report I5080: 16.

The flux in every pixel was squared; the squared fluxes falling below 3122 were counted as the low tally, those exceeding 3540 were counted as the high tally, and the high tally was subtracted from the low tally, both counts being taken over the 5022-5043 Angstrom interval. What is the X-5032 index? 10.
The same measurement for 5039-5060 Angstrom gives 5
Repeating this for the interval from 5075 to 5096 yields -10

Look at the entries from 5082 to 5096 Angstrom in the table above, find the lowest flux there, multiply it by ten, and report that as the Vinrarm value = 510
